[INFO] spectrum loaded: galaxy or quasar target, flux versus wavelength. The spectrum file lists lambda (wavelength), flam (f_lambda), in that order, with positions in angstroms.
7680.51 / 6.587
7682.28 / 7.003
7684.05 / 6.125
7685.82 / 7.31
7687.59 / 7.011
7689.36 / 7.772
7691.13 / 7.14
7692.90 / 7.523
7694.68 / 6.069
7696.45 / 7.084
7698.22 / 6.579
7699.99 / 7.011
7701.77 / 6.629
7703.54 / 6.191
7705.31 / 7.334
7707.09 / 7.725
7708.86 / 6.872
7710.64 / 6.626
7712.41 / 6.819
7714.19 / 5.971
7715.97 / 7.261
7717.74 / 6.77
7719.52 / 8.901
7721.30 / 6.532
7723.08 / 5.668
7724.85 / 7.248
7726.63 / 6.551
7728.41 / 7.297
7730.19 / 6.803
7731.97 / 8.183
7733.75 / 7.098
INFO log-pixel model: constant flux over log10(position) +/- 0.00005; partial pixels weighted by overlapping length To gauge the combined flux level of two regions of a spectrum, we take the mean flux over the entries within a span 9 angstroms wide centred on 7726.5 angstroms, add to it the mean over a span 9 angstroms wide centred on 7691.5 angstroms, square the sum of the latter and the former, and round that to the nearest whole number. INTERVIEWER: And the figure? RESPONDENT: 191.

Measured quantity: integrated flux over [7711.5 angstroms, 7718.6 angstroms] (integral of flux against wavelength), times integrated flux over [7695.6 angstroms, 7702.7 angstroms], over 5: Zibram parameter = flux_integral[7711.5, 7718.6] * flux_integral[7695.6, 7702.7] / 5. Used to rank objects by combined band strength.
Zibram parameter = 461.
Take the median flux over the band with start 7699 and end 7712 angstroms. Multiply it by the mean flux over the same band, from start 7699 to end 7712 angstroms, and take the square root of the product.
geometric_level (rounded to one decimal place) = 6.9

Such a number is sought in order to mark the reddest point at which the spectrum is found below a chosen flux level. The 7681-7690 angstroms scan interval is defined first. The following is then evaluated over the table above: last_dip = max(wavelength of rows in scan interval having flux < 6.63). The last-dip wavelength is 7684.05 angstroms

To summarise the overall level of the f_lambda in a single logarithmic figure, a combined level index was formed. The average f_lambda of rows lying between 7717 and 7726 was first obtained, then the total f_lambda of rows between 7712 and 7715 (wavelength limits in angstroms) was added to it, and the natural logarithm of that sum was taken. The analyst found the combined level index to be 2.99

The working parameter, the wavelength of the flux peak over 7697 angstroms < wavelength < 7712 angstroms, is 7707.09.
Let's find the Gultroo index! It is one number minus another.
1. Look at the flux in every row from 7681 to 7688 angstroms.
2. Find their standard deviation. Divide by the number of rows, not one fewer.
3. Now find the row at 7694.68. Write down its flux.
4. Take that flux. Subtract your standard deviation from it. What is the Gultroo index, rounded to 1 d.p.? 5.6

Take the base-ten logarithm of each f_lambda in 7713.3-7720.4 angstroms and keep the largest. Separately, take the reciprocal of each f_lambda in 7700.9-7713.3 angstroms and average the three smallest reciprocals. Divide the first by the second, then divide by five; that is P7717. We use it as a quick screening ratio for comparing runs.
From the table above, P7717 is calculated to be 1.38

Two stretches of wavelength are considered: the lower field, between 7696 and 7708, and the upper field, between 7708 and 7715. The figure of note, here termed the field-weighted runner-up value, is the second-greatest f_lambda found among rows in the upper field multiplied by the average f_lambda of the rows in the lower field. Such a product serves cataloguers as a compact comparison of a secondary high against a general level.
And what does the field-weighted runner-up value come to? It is 47.3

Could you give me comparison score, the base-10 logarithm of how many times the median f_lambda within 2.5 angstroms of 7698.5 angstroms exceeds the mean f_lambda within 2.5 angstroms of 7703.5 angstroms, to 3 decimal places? 0.019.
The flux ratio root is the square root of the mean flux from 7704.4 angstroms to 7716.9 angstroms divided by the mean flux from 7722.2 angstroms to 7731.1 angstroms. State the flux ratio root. 1.02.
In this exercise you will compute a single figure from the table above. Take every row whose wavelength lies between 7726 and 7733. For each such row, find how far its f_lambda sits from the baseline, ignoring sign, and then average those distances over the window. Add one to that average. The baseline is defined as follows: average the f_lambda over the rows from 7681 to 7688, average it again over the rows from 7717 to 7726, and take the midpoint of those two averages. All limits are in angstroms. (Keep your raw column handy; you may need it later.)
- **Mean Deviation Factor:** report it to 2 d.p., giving 1.53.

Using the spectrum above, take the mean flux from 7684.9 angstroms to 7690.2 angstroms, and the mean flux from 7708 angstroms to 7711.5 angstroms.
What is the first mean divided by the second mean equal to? 1.09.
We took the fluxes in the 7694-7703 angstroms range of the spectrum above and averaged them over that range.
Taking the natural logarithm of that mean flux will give 1.90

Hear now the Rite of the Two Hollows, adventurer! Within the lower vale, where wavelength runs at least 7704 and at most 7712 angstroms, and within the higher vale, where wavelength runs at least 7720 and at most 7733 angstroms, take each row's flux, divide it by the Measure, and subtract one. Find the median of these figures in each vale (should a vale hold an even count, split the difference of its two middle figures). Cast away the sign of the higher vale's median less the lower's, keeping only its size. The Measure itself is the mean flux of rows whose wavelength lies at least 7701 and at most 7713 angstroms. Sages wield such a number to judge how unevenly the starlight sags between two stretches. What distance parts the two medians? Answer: 0.044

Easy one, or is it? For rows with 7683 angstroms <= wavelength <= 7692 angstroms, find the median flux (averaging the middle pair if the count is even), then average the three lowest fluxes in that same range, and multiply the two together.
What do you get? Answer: 48.3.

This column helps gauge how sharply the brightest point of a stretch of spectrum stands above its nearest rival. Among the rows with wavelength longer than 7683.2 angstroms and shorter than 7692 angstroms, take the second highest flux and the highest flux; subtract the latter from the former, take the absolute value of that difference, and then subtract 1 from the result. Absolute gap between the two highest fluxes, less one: -0.54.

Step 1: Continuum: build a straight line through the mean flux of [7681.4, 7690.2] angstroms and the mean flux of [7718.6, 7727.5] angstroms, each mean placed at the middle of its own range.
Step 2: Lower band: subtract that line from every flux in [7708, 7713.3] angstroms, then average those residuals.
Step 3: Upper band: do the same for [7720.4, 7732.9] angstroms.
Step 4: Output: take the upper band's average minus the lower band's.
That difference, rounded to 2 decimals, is 0.15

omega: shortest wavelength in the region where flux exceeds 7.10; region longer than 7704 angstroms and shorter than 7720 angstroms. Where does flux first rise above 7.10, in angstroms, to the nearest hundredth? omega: 7705.31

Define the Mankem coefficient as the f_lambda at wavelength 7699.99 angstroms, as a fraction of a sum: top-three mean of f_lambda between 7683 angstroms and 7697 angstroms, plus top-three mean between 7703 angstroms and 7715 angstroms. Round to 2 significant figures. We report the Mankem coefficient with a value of 0.47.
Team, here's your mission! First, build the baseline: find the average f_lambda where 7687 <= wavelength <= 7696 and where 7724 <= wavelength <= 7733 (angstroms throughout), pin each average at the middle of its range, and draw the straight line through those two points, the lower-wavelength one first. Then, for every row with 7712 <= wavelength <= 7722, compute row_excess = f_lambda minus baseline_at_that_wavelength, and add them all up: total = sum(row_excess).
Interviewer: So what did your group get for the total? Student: -0.8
